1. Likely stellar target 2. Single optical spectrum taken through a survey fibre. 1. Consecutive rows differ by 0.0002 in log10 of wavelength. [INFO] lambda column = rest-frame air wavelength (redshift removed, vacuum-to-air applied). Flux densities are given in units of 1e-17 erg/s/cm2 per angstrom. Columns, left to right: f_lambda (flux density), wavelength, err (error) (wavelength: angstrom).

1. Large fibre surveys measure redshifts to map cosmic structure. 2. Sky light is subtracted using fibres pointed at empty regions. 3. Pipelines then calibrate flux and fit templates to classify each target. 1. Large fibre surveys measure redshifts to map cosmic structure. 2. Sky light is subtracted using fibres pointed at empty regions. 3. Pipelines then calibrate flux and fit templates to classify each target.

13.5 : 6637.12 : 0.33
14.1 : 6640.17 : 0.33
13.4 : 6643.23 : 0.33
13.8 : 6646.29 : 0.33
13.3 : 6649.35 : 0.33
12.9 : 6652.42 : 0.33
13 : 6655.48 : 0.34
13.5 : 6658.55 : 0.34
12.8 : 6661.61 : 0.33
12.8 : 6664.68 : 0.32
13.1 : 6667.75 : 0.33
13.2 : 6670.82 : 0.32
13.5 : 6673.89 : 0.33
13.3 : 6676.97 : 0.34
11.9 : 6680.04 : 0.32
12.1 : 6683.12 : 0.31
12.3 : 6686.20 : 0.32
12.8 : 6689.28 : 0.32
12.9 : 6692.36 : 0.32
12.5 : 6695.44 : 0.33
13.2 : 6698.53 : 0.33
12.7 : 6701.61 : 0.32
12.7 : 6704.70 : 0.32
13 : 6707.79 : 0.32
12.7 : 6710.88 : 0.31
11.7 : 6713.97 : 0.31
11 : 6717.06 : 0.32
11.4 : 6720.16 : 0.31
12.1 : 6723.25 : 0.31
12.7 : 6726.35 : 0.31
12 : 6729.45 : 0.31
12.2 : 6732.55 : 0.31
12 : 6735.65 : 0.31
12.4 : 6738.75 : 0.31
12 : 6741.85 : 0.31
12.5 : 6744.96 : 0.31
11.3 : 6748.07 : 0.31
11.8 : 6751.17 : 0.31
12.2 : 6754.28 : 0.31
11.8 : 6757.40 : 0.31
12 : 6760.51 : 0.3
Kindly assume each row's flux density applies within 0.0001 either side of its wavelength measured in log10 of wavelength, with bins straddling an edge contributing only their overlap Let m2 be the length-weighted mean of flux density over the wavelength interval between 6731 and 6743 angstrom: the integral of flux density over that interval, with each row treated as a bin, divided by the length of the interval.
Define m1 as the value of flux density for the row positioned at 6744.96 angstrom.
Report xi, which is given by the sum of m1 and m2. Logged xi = 24.7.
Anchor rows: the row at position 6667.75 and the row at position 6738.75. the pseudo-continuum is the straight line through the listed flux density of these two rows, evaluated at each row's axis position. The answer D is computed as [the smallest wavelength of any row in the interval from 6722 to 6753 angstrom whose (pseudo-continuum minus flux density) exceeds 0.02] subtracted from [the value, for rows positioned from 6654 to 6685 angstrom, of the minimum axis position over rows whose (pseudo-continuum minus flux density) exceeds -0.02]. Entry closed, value -67.8 angstrom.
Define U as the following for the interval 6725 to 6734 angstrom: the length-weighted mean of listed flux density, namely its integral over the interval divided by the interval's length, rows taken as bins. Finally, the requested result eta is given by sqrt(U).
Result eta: 3.51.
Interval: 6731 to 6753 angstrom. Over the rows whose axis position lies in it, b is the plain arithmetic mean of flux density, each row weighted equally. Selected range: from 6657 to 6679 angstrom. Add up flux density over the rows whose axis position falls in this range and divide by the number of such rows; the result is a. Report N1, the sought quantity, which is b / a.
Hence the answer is 0.91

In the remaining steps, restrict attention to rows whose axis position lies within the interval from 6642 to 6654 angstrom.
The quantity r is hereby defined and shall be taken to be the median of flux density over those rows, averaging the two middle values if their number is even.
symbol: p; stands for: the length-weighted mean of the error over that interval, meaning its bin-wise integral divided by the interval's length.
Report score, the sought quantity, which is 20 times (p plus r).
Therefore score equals 274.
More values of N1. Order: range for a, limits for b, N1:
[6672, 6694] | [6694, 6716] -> 1.00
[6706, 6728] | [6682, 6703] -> 1.05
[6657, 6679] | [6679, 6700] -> 0.95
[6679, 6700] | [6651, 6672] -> 1.04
